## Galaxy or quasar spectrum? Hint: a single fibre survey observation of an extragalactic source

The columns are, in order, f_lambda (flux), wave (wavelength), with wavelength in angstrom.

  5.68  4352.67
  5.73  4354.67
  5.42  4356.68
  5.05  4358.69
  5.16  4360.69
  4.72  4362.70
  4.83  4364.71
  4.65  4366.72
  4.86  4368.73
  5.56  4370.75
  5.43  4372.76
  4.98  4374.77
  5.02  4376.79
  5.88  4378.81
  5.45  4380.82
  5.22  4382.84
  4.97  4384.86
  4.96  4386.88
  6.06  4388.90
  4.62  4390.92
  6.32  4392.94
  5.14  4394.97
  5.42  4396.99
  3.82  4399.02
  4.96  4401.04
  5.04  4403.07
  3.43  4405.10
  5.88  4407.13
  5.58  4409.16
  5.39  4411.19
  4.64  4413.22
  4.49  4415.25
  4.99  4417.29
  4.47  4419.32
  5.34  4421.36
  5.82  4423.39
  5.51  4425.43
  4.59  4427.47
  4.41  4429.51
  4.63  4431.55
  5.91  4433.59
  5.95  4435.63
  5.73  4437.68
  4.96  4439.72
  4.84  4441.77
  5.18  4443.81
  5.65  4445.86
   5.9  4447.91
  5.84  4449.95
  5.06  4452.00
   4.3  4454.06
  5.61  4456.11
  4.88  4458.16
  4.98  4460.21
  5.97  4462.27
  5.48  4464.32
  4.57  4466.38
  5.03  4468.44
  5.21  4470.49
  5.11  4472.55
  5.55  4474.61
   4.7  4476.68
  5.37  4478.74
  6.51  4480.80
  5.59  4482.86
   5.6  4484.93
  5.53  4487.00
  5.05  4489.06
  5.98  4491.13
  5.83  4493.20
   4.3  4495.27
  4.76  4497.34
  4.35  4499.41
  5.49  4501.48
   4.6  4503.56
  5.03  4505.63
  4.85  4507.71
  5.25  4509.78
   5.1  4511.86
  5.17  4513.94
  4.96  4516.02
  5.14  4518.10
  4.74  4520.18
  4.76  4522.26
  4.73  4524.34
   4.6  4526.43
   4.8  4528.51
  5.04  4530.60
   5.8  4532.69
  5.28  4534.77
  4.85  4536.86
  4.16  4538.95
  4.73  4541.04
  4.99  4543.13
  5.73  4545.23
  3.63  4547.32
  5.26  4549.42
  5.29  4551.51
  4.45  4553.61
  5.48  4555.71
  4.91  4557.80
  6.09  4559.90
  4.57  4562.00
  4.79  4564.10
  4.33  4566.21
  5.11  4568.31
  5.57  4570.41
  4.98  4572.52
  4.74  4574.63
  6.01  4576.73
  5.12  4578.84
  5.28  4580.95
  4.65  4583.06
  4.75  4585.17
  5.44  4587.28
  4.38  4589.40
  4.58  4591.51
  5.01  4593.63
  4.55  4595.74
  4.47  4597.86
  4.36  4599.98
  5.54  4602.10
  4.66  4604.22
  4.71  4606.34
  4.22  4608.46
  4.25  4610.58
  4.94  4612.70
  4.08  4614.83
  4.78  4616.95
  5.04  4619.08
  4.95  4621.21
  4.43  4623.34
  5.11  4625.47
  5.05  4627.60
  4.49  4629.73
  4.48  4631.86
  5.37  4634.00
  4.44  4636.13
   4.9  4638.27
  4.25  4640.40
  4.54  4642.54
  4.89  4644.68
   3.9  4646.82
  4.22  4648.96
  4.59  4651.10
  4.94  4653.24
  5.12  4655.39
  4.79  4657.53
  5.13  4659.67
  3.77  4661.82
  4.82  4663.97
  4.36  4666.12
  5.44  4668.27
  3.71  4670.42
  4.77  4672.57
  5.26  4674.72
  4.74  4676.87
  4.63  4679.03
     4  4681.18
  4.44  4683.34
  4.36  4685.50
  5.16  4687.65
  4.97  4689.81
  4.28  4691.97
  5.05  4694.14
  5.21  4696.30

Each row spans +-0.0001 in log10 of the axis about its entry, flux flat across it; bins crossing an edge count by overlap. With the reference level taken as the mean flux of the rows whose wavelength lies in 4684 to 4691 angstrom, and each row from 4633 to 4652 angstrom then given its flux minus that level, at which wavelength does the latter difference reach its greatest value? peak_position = 4634.00 angstrom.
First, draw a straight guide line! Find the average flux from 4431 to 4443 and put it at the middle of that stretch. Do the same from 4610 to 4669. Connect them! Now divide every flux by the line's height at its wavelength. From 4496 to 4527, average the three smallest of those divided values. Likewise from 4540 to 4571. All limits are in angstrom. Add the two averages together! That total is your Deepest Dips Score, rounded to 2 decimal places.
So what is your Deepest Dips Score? 1.72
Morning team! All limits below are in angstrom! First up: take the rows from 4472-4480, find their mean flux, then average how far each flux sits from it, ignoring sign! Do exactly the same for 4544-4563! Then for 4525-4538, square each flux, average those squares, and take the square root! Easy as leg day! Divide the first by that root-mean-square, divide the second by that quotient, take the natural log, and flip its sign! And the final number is -2.37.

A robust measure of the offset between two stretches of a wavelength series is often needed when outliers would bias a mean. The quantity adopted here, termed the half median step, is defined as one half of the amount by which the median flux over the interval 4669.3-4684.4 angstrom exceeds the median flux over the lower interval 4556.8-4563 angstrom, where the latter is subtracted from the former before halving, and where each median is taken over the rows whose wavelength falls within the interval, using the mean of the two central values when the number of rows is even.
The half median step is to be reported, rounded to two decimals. -0.14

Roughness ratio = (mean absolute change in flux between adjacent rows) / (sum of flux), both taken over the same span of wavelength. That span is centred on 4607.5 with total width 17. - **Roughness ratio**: 0.0162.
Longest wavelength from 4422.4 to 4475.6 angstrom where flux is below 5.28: 4472.55 angstrom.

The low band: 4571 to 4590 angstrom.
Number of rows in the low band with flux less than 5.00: 5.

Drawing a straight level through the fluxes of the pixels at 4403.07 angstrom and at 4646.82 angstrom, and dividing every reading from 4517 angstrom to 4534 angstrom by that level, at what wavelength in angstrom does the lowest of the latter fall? 4526.43 angstrom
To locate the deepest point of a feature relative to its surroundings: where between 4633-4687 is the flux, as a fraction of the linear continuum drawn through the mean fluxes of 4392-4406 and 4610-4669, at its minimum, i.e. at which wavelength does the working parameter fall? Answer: 4670.42 angstrom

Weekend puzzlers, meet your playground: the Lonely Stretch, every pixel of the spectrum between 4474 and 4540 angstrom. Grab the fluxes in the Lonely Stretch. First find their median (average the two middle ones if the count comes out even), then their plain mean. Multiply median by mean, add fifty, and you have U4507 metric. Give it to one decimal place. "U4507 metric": 75.8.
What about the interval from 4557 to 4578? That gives 75.3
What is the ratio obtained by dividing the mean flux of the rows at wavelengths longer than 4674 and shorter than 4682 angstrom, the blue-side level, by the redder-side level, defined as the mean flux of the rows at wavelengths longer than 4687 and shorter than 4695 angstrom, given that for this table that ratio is 0.96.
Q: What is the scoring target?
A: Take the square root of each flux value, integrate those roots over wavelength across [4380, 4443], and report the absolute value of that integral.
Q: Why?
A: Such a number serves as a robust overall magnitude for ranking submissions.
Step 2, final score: 142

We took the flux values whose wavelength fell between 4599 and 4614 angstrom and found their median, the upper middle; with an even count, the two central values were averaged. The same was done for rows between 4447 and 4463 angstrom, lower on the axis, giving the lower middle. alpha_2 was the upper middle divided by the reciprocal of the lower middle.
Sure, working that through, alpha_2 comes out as 24.9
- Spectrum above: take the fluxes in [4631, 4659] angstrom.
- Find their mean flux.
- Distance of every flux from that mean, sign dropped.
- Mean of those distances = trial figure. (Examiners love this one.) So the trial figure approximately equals 0.33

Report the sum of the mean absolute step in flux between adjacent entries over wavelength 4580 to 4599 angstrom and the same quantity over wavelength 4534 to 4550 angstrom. 1.37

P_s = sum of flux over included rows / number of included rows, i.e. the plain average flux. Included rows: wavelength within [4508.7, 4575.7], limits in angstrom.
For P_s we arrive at 4.97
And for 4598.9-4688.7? 4.66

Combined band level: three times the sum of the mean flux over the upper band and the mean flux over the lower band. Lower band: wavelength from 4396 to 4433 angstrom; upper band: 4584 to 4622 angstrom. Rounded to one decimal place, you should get 28.9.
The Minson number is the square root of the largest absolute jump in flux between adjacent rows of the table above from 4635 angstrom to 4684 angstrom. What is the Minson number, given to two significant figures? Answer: 1.3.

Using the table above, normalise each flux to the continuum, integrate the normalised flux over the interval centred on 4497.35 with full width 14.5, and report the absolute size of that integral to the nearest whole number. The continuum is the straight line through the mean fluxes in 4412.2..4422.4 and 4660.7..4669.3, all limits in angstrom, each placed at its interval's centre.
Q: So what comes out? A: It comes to 15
